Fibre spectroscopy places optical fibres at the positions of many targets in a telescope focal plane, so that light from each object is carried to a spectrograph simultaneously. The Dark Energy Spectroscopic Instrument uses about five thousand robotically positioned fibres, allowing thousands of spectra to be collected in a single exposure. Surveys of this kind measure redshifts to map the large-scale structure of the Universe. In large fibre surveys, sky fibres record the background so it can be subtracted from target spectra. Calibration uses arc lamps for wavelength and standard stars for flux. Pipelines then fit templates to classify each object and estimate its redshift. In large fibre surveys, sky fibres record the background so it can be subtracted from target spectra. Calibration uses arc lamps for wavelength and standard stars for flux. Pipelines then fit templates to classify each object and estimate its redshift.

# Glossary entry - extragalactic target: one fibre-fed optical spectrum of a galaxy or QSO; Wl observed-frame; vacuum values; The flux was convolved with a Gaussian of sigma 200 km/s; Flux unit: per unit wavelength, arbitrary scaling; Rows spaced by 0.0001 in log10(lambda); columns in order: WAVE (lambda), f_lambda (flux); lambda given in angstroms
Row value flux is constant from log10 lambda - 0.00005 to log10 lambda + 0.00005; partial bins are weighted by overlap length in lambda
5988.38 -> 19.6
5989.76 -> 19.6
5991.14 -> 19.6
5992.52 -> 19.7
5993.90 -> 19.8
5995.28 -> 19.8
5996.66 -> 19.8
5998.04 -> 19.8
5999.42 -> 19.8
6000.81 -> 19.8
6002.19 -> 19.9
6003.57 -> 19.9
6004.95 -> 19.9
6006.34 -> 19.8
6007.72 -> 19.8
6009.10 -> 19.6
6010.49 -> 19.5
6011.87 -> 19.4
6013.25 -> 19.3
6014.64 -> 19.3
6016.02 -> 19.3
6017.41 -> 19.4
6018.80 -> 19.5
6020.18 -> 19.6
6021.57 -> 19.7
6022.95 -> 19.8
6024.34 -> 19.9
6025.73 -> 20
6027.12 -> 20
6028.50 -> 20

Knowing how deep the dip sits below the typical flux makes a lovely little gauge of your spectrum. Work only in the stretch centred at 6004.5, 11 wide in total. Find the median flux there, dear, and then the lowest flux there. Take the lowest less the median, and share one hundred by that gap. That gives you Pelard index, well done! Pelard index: -500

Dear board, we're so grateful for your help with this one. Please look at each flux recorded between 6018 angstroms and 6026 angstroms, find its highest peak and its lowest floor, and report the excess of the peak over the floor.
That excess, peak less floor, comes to 0.50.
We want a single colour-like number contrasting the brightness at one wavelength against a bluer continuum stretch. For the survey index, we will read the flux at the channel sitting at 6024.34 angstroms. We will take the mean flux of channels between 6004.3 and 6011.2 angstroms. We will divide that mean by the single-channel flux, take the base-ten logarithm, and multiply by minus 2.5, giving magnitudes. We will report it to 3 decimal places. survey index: 0.010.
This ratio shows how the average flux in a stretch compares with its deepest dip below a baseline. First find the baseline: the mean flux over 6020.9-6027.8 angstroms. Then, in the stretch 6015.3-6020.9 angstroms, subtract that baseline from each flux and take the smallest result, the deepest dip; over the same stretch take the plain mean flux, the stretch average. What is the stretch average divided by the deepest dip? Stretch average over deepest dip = -34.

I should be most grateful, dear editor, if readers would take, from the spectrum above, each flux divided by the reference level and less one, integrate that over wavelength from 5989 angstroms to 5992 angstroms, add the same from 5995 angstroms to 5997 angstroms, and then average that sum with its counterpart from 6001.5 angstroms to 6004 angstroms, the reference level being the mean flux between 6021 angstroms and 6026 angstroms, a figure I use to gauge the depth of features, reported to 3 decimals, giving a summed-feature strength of -0.017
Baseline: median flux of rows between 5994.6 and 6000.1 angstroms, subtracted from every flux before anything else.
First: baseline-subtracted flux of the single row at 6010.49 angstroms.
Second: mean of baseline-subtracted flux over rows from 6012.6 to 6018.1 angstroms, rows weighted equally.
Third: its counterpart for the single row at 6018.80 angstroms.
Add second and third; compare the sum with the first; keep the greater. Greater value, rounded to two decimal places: -0.30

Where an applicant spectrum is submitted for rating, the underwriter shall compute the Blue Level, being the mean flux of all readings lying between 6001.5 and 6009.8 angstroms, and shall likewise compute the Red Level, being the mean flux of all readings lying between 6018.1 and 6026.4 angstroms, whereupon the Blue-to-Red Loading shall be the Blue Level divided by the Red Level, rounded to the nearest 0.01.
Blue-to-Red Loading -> 1.00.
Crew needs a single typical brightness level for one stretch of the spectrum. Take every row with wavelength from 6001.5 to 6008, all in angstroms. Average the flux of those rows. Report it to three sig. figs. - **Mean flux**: 19.9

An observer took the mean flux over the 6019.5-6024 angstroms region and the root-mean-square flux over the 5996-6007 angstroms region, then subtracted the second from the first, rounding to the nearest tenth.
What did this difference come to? -0.1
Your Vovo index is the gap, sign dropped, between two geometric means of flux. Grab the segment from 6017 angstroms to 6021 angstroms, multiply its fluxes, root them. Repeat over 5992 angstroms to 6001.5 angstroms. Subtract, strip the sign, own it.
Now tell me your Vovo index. 0.29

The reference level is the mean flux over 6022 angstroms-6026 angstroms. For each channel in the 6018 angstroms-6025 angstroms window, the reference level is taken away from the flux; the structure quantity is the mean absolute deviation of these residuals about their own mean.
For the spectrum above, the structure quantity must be 0.12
